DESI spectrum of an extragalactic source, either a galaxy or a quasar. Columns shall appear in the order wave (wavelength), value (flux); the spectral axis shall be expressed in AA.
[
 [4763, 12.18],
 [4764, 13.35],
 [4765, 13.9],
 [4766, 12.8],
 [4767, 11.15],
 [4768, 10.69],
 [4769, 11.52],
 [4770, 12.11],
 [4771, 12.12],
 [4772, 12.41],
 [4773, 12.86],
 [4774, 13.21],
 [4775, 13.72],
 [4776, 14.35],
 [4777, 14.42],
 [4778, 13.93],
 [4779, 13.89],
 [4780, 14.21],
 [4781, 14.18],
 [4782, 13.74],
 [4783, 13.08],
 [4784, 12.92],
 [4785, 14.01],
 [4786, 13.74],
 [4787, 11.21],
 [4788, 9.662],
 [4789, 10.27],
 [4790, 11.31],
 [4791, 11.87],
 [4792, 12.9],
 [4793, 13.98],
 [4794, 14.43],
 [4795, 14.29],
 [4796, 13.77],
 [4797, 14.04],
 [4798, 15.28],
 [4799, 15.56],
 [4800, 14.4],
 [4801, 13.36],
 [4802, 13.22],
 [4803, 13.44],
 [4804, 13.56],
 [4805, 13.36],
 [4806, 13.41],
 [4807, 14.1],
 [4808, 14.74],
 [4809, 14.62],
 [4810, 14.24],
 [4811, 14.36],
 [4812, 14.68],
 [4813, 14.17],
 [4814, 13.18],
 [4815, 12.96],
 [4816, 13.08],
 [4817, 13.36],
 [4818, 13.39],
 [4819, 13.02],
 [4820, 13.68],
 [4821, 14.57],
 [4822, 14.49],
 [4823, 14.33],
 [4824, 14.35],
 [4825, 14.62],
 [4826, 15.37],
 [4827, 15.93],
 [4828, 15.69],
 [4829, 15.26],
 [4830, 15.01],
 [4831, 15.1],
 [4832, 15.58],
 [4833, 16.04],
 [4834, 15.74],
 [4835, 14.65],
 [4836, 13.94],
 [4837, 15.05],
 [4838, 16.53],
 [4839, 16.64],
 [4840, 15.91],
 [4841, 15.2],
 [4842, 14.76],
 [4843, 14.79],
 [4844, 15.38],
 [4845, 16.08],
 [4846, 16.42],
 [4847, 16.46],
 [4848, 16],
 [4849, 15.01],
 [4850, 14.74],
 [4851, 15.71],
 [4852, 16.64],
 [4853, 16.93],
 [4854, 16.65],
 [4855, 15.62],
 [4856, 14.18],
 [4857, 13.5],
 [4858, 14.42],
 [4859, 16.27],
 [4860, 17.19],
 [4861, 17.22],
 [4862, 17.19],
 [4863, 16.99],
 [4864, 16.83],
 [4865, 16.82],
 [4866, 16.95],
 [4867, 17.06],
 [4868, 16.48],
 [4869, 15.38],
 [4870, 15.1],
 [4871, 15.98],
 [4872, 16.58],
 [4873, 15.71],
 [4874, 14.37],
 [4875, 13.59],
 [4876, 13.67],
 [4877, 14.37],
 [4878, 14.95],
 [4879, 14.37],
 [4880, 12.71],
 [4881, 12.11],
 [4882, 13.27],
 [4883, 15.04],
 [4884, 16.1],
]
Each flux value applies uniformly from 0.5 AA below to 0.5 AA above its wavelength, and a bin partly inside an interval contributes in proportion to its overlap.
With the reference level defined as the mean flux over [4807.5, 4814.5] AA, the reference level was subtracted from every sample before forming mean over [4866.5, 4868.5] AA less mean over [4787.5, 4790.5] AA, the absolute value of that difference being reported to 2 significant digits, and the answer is 6.4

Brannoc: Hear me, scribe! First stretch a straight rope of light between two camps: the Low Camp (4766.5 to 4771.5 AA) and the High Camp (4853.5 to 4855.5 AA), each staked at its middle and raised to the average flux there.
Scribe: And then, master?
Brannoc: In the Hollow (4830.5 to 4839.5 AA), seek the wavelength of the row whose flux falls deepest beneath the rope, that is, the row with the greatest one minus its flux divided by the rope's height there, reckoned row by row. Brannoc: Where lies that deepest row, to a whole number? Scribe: 4836 AA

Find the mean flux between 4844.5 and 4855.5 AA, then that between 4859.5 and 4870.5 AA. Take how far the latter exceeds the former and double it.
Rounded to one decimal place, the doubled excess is 1.3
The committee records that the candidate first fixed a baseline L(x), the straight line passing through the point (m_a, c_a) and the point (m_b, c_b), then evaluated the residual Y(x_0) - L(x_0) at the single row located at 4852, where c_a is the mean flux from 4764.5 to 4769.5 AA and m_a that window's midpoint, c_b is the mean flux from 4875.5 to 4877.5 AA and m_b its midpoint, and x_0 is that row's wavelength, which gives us 3.07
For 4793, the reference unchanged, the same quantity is 1.49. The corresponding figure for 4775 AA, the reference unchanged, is 1.56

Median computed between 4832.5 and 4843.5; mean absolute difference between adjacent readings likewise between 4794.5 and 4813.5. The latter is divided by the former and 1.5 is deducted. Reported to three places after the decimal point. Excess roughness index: -1.471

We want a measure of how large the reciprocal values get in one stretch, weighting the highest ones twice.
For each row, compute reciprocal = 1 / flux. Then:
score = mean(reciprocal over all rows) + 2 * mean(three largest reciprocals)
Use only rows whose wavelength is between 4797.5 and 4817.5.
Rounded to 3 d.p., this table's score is 0.225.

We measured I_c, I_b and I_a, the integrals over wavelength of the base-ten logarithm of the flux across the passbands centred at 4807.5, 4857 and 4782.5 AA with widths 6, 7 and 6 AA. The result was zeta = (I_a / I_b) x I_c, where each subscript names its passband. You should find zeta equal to 5.7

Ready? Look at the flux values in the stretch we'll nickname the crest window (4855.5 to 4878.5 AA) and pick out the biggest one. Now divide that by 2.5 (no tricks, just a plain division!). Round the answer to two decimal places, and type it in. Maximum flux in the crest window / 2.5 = 6.89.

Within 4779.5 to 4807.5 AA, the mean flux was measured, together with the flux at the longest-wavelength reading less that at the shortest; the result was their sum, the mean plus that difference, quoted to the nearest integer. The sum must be 13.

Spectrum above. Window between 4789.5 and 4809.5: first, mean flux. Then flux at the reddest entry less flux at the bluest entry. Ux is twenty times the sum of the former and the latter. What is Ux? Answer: 342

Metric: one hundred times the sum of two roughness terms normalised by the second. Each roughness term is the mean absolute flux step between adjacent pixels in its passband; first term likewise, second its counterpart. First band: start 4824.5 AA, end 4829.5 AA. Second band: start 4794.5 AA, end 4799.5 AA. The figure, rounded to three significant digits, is 186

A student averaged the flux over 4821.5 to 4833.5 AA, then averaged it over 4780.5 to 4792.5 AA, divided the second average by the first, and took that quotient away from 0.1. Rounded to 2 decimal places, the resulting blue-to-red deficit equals -0.72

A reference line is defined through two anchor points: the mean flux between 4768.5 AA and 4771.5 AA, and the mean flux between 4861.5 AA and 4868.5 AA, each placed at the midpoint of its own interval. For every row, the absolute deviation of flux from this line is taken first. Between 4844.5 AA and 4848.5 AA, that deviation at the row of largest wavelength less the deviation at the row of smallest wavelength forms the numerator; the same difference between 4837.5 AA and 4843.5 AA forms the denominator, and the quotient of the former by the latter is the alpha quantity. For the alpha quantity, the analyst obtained 2.5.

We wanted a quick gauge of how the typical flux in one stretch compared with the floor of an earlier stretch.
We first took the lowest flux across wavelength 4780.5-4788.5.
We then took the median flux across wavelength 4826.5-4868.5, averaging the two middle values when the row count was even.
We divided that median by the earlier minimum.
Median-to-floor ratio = 1.65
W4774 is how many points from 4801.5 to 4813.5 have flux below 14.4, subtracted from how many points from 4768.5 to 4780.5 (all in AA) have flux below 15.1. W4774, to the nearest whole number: 3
